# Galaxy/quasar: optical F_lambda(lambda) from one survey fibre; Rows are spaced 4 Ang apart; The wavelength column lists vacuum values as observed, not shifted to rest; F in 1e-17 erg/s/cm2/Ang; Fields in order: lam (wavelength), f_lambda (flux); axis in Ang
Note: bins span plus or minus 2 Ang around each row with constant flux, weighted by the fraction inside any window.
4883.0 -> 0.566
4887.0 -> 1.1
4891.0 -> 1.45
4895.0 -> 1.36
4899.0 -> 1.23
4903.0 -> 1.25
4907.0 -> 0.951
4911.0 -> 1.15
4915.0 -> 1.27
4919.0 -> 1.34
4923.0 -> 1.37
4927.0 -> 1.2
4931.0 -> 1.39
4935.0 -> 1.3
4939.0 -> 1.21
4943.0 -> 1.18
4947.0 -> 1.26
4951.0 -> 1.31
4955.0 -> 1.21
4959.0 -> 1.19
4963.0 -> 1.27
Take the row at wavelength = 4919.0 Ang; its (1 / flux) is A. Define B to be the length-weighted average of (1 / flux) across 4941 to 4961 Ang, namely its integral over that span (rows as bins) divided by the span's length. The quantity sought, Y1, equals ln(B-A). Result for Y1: -2.69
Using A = 0.746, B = 0.81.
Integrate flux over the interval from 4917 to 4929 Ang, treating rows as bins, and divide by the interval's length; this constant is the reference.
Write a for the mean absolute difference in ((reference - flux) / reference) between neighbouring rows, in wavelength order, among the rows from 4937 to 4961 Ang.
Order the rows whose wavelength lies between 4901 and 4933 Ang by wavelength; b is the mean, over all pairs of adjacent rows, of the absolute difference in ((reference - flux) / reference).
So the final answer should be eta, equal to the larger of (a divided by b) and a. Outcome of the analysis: 0.4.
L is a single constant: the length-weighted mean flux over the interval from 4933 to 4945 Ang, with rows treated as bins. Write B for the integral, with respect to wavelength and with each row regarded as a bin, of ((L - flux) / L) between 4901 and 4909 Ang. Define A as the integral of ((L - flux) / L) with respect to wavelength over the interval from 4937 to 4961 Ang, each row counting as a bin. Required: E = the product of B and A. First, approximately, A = 0.07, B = 0.8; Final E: 0.055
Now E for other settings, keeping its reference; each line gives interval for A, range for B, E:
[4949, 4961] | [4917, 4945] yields 0.080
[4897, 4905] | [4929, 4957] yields 0.053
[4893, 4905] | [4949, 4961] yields 0.032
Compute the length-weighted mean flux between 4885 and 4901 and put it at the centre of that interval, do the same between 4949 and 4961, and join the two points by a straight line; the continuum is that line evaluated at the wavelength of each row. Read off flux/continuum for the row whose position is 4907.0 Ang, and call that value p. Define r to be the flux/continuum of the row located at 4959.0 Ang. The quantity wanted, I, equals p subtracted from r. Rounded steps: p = 0.75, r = 0.96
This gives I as 0.22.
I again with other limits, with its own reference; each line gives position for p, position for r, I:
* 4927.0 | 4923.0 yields 0.13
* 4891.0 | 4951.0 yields -0.07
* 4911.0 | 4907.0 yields -0.16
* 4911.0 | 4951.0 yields 0.15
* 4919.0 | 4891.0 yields 0.07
